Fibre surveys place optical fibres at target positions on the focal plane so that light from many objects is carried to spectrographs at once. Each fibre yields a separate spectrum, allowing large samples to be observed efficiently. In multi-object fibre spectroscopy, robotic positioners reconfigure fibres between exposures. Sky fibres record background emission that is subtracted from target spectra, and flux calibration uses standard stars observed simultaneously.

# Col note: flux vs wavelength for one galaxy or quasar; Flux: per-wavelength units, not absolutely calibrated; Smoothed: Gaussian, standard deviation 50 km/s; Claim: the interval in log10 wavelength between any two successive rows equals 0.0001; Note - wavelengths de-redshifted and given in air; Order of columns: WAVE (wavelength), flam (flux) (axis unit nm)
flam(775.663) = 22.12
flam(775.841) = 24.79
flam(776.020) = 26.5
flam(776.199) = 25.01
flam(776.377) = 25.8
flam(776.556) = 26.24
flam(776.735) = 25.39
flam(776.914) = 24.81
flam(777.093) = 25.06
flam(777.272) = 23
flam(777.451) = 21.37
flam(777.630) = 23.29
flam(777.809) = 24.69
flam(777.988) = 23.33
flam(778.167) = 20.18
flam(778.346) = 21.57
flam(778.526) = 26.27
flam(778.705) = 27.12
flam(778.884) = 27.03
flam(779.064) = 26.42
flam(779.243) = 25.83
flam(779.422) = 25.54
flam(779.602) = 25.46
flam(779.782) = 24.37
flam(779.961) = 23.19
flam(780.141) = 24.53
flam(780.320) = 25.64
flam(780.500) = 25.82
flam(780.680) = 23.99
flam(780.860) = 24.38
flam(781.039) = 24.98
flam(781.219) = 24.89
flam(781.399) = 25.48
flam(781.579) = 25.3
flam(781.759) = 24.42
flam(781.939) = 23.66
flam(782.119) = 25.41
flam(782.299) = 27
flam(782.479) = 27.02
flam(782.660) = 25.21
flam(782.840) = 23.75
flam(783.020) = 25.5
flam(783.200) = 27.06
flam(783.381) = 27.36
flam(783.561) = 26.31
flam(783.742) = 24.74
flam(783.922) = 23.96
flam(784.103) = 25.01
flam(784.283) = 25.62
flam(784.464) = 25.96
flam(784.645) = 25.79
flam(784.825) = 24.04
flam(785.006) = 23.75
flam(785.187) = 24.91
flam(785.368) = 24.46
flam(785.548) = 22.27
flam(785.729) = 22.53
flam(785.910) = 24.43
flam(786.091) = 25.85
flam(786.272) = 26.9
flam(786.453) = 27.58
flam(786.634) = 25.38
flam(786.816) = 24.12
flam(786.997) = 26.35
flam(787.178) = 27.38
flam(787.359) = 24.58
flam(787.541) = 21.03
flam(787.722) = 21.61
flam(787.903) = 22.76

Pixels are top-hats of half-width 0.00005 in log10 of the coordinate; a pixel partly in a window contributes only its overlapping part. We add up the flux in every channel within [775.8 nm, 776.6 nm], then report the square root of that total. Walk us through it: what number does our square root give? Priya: 11.3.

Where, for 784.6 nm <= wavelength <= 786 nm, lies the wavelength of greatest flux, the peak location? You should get 784.645 nm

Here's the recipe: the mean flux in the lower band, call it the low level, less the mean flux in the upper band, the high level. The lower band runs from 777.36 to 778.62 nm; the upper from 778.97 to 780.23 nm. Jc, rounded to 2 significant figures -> -2.1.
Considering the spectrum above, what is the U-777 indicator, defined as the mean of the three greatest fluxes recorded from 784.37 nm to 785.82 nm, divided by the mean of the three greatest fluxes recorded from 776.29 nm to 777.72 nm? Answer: 0.99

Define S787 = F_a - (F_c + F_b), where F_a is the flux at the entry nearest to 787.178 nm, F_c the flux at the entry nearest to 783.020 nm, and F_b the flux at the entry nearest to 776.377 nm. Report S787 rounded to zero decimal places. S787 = -24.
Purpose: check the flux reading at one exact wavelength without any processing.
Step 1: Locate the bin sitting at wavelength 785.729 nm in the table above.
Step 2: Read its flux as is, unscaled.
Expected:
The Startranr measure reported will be 22.53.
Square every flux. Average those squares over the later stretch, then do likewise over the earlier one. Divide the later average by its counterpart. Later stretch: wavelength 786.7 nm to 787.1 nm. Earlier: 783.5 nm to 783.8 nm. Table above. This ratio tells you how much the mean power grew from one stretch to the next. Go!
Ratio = 0.98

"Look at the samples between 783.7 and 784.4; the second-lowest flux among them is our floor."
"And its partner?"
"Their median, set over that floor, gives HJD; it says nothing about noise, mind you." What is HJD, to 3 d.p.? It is 1.005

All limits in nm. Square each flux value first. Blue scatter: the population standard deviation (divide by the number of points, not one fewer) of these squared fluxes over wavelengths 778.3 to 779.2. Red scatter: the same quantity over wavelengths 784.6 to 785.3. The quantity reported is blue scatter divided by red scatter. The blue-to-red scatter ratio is 2.55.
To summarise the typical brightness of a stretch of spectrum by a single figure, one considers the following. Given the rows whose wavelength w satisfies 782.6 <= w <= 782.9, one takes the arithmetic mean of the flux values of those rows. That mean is 24.5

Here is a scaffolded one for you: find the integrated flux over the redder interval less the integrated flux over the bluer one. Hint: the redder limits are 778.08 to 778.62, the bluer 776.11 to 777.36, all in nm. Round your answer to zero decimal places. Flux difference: -19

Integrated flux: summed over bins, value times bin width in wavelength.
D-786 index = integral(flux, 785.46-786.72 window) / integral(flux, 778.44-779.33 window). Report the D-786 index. 1.33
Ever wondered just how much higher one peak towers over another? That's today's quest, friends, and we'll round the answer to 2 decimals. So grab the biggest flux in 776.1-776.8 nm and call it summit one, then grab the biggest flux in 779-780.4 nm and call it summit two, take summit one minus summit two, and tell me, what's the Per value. -0.18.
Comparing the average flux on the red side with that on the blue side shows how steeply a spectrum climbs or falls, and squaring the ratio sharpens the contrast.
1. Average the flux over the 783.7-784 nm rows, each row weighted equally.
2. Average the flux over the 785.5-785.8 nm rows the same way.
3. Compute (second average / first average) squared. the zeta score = 0.85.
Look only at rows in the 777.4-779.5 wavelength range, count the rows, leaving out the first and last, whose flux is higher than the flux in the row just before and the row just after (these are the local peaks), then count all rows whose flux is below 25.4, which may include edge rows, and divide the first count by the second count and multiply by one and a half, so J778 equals 0.50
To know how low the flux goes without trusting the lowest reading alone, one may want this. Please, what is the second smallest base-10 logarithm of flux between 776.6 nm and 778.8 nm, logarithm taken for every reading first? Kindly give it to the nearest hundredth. 1.33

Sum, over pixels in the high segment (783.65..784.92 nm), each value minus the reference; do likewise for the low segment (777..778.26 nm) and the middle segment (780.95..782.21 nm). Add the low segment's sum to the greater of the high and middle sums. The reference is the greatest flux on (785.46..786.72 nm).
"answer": -50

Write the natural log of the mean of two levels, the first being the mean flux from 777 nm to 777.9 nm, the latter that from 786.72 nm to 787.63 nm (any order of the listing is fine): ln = 3.18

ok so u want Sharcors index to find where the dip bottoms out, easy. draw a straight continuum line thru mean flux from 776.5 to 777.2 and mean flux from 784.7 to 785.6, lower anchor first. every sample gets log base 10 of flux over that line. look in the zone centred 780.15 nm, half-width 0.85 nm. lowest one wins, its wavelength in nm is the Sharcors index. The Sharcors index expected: 779.961 nm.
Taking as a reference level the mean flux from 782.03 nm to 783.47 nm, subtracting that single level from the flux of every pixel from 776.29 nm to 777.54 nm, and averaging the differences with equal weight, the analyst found -1.51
